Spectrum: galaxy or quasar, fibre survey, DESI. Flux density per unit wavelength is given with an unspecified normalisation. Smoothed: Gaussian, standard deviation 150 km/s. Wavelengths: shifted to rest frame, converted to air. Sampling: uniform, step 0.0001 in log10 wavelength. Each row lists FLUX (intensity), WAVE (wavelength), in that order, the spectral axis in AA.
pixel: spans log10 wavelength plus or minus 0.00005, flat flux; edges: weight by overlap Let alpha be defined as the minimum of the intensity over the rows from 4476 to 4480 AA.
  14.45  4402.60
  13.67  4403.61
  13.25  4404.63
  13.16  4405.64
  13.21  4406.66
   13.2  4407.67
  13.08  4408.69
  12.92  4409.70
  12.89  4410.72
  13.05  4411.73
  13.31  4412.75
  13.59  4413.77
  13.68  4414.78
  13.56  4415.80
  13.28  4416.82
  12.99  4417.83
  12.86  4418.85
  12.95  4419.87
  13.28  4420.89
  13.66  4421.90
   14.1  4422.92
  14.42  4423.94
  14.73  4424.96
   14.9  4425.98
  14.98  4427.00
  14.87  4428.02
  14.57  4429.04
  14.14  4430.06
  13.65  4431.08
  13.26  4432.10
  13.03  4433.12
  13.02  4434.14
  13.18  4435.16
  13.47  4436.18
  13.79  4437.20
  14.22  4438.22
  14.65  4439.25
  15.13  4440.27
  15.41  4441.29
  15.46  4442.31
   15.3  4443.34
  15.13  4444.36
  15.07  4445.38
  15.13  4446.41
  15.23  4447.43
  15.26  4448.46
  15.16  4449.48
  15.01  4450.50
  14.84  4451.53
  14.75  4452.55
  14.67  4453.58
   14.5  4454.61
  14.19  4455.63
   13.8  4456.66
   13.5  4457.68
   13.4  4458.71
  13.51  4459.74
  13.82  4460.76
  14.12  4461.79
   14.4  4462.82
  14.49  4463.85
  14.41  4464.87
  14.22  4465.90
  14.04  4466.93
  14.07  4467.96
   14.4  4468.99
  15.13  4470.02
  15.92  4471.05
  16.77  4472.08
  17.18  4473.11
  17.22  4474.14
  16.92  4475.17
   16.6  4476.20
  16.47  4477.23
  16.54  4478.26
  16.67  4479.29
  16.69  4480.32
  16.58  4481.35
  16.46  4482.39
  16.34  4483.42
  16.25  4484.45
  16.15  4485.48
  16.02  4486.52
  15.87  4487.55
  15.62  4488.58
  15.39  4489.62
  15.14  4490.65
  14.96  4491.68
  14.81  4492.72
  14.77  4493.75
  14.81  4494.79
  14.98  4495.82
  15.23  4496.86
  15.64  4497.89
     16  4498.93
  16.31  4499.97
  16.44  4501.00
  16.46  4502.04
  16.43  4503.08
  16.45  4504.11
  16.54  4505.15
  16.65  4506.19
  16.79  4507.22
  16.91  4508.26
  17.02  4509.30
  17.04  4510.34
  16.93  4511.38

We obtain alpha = 16.47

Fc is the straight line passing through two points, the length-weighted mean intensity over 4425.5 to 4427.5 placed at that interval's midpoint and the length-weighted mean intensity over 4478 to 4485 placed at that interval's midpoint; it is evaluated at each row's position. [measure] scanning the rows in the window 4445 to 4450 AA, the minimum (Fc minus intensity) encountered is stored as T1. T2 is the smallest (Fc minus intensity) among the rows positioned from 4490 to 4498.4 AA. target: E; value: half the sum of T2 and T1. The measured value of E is 0.82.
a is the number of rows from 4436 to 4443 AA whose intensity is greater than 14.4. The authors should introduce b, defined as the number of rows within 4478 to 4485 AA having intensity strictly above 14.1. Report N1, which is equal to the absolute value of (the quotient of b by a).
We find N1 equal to 1.75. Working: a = 4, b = 7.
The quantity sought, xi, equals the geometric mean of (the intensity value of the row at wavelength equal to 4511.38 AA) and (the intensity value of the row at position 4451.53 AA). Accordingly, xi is 15.9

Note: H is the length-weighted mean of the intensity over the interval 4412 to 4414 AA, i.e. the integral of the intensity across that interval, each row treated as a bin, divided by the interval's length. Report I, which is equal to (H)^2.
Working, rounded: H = 13.3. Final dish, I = 178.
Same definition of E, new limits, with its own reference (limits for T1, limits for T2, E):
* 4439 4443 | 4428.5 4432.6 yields 0.18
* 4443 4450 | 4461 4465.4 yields 0.82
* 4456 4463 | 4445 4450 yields 0.94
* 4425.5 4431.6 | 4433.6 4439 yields 0.51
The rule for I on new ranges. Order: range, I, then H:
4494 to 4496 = 221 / 14.9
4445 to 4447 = 228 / 15.1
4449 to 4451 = 229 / 15.1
